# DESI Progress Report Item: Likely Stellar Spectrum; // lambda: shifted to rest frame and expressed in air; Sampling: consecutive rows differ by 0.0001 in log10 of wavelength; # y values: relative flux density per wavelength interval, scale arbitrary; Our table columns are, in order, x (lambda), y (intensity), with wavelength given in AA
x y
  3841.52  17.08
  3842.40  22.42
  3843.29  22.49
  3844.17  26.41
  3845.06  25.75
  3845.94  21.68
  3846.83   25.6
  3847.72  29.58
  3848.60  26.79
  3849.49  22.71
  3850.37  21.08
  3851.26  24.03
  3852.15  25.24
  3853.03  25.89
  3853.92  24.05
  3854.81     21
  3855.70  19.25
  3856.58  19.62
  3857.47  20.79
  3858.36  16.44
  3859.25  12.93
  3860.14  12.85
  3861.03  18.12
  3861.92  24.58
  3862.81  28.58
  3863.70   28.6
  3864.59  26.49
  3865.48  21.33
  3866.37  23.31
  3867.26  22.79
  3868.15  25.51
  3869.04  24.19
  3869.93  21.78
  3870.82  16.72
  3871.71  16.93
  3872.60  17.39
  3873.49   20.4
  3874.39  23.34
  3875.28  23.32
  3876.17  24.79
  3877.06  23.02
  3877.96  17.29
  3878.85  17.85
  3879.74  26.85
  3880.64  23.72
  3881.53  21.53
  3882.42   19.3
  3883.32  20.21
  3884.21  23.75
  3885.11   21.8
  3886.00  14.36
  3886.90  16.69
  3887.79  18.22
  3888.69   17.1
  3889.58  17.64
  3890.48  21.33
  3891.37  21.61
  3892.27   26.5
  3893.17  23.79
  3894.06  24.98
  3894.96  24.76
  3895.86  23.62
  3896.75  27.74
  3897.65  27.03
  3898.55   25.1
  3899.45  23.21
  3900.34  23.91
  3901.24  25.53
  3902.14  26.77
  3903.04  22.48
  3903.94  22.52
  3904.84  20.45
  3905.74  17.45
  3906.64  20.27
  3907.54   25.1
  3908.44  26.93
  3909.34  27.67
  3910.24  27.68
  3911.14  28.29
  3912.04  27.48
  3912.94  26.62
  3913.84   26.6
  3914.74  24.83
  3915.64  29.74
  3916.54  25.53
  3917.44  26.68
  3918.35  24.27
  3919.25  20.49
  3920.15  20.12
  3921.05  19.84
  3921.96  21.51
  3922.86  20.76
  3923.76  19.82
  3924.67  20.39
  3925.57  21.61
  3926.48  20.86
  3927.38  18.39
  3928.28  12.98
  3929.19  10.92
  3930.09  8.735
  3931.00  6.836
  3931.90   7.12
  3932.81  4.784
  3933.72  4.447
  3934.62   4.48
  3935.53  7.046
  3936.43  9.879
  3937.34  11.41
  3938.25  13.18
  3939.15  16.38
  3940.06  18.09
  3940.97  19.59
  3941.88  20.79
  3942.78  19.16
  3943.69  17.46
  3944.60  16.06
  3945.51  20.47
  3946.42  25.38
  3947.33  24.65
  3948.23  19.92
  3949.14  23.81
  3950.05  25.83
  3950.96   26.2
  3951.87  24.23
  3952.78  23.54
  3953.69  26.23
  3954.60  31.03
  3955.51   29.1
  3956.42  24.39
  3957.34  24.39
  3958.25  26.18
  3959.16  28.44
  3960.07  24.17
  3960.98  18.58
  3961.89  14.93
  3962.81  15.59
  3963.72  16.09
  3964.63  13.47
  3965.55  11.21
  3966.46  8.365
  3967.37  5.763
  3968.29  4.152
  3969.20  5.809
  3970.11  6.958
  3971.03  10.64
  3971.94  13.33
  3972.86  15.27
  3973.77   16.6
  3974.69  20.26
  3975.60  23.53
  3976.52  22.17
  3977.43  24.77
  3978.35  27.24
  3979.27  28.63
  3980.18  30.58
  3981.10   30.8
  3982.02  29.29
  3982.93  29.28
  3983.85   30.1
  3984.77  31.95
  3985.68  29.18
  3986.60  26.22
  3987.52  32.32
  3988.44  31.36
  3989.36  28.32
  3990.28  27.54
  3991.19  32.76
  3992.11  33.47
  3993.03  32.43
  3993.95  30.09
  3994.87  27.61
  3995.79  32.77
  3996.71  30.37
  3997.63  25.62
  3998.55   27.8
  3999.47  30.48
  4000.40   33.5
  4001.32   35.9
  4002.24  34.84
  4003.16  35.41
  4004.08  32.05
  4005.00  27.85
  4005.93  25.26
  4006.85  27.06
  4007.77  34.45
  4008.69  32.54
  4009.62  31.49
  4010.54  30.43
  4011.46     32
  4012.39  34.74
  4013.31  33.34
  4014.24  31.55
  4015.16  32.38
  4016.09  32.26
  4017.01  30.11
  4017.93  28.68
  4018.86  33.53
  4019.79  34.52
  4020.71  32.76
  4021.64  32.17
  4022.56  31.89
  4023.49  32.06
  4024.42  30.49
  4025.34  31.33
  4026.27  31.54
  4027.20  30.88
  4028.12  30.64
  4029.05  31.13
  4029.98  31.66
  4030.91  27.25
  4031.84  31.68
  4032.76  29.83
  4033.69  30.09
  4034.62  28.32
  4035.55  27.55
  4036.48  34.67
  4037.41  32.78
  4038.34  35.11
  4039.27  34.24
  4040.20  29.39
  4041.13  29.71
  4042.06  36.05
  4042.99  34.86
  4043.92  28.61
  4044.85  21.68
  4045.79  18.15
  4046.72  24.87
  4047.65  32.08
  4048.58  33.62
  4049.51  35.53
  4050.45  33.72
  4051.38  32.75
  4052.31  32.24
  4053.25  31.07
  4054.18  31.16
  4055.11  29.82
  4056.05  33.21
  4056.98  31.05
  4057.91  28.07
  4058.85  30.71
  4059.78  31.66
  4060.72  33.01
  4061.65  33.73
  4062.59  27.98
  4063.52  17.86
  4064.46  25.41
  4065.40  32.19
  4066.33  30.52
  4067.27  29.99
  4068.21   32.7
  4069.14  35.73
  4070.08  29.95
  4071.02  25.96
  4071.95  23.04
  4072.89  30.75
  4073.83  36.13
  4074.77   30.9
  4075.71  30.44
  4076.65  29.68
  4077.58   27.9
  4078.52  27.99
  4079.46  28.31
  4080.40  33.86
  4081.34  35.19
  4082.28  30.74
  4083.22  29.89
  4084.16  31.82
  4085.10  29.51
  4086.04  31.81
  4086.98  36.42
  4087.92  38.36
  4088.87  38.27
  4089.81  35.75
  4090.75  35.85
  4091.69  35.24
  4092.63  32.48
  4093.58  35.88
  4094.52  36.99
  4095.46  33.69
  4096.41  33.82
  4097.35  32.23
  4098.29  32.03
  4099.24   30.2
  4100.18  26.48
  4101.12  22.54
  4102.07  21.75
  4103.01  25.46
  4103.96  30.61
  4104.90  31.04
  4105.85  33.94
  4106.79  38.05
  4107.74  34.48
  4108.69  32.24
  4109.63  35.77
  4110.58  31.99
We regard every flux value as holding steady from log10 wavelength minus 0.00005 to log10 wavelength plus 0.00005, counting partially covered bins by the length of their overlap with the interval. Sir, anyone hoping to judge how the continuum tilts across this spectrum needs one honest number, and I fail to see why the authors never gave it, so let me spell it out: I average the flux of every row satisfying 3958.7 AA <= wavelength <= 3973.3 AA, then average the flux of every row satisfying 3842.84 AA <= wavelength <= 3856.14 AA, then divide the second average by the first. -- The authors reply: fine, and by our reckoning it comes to 1.8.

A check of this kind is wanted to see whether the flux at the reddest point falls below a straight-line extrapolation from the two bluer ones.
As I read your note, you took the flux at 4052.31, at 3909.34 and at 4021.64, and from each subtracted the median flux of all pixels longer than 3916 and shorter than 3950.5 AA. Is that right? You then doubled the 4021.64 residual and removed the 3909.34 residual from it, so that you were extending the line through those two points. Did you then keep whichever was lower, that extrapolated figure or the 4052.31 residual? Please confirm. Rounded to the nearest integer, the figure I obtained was 13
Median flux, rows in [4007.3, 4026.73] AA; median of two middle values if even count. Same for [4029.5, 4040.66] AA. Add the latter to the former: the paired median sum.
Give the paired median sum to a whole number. 63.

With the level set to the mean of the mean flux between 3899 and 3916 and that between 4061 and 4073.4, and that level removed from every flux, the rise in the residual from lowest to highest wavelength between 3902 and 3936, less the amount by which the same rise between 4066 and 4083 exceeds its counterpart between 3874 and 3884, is -23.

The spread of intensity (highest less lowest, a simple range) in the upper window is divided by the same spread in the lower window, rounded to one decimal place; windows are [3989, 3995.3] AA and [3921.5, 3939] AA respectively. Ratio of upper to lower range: 0.3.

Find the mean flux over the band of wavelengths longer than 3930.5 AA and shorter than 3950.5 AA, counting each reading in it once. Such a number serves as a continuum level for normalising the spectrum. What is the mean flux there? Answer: 15.3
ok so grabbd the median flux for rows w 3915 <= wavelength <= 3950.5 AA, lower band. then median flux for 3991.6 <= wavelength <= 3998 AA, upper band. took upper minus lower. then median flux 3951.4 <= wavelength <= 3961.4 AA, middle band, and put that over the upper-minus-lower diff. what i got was 2.3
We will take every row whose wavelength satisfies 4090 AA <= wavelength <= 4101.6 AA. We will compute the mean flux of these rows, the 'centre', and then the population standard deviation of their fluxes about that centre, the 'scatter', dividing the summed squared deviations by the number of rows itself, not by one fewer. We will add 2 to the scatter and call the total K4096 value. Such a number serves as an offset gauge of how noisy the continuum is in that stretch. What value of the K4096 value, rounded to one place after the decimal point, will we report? 6.0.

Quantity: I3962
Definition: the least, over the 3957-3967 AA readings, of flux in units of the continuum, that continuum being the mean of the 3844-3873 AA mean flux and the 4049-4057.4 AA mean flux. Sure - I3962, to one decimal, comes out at 0.3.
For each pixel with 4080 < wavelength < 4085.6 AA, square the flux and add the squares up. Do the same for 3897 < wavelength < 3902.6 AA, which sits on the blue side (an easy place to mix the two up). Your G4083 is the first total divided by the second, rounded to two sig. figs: 1.6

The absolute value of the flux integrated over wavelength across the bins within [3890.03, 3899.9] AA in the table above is 242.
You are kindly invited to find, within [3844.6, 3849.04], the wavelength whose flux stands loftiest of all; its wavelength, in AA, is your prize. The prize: 3847.72 AA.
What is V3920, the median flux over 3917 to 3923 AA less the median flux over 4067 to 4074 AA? -10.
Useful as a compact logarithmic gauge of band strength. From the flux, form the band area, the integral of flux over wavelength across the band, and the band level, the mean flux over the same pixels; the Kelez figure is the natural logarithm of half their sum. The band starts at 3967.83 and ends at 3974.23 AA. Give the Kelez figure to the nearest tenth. 3.6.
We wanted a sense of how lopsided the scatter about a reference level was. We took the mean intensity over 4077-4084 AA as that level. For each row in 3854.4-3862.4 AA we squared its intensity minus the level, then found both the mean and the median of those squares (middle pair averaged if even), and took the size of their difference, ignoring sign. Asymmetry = 33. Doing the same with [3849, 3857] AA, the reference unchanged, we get 8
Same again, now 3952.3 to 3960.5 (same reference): 4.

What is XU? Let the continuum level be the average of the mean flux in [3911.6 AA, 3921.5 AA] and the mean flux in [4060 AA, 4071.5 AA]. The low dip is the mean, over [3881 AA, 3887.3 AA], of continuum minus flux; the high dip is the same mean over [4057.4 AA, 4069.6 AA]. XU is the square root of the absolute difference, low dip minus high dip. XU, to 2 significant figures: 3.2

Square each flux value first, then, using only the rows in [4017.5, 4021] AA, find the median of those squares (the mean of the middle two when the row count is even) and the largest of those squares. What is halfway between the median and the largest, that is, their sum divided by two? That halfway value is 1145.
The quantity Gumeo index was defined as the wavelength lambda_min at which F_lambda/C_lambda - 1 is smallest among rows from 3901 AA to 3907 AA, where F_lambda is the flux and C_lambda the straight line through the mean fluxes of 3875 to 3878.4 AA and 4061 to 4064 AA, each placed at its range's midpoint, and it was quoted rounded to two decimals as 3905.74 AA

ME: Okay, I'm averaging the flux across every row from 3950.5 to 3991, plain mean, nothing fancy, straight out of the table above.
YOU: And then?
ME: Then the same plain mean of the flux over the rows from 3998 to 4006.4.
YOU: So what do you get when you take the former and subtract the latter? -9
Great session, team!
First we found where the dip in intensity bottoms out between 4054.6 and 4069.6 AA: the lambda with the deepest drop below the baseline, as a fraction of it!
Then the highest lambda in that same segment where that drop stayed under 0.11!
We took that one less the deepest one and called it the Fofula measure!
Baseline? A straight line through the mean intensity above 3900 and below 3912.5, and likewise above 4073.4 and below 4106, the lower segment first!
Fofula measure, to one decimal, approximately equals 5.6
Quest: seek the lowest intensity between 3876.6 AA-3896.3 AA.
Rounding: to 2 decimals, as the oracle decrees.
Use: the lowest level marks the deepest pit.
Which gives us 14.36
